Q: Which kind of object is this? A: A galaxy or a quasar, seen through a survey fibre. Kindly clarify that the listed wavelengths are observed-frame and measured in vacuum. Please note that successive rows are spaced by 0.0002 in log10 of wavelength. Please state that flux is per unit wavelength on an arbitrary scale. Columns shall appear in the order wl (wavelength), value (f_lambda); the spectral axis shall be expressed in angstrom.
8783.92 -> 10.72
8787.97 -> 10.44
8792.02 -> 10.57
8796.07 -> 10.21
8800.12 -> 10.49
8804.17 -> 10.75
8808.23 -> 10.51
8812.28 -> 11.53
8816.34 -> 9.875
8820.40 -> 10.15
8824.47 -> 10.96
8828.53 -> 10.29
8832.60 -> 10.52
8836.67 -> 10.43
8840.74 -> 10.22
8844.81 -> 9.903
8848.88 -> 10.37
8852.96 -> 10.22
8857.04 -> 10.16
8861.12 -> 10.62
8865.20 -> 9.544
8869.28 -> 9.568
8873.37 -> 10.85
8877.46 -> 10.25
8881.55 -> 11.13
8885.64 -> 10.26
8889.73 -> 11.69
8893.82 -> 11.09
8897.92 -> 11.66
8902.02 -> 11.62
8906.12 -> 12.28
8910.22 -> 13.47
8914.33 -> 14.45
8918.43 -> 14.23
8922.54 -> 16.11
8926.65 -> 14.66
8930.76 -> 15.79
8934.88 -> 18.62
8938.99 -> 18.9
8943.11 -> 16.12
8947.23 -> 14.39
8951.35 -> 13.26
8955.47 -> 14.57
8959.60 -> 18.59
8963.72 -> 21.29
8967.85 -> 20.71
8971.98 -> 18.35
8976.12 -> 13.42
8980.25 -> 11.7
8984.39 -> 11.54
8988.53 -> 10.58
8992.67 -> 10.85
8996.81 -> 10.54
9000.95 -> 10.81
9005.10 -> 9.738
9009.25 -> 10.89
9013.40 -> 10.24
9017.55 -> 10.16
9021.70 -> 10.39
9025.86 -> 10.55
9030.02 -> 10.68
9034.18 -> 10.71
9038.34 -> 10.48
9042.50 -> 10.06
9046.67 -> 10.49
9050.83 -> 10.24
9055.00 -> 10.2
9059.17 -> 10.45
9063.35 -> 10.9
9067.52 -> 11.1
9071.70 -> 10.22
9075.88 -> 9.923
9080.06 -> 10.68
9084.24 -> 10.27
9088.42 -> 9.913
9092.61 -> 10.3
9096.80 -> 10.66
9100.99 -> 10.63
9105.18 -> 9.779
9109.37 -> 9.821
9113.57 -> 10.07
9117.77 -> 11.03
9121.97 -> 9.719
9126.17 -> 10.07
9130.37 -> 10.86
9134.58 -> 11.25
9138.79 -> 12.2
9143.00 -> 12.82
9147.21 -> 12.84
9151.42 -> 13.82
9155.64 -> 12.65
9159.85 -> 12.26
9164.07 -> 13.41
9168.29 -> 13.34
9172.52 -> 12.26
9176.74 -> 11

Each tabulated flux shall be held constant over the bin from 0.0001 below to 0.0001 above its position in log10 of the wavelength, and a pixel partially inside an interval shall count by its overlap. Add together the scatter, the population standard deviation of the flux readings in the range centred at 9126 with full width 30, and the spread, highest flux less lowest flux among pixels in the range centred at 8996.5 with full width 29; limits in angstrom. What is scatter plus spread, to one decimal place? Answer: 2.6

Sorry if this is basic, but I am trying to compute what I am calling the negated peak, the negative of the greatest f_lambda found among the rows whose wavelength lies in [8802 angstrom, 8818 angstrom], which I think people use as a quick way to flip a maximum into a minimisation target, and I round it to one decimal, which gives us -11.5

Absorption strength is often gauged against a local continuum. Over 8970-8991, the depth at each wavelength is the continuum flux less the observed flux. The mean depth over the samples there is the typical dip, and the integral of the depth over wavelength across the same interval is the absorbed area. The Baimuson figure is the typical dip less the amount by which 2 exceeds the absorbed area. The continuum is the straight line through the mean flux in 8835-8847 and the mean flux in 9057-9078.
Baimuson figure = -61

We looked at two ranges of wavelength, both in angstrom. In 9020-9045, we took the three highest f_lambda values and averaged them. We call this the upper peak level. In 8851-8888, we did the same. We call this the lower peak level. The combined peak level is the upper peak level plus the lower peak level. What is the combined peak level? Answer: 21.5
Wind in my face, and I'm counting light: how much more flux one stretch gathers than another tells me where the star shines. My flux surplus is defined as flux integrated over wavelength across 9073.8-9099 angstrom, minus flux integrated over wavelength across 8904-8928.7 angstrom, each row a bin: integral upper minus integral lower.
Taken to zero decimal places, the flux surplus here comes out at -91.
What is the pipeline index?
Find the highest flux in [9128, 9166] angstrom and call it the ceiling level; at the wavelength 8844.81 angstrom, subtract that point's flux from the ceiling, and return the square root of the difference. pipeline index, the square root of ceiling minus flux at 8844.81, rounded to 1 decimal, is 2.0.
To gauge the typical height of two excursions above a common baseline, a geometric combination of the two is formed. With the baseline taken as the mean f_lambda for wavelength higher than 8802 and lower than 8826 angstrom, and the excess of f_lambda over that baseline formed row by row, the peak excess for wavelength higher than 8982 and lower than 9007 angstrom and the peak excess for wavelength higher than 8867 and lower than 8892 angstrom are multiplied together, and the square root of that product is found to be 1.0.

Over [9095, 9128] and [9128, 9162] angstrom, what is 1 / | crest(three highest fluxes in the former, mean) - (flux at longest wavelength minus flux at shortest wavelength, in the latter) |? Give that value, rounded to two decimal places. 0.11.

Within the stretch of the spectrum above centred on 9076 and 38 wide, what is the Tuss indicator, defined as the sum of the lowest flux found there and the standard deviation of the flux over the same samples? 10.3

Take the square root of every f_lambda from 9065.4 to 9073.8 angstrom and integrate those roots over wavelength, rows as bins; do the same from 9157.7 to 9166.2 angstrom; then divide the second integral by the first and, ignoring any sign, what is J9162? 1.11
